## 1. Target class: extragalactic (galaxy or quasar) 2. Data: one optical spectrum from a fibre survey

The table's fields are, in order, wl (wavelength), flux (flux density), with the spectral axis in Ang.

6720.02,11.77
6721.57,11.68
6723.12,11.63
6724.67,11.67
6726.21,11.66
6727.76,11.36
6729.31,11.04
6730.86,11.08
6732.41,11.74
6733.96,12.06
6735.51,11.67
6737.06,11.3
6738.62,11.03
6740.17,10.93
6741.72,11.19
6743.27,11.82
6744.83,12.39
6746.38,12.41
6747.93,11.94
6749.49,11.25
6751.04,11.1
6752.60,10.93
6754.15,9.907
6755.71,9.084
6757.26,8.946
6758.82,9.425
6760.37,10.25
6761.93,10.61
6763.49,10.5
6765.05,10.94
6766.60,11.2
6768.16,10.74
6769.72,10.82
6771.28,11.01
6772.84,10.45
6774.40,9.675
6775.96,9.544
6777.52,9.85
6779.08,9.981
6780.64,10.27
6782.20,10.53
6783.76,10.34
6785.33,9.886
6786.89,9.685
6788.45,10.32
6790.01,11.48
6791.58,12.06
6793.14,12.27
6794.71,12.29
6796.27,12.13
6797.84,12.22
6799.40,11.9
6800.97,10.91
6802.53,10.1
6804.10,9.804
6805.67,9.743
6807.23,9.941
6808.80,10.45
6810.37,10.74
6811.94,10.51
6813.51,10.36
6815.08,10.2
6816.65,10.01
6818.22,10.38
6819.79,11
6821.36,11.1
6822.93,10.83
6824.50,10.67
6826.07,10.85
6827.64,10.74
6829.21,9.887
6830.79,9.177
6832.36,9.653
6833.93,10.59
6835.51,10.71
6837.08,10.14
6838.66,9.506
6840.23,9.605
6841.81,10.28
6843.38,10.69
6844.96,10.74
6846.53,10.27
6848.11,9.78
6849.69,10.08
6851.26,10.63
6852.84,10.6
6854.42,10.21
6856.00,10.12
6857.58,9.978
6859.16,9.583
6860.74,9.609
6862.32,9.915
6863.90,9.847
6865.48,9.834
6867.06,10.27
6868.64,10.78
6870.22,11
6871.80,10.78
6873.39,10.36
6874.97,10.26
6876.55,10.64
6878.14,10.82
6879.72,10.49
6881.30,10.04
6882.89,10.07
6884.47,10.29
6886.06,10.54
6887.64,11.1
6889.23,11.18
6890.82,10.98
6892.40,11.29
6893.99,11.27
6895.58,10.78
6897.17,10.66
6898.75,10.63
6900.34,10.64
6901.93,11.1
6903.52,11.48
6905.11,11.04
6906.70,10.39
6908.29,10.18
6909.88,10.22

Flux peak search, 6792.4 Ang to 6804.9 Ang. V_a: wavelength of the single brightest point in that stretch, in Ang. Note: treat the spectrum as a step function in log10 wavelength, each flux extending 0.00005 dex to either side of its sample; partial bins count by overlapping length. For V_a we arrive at 6794.71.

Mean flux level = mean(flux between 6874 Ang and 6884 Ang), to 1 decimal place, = 10.4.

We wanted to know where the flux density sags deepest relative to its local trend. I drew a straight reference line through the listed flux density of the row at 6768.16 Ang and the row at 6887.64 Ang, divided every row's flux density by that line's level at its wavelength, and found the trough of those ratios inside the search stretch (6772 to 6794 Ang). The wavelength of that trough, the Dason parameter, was 6775.96 Ang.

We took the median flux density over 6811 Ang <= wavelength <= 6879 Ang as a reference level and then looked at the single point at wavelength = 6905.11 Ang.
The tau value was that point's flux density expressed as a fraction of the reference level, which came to 1.07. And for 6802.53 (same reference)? 0.98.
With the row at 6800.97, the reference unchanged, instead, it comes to 1.06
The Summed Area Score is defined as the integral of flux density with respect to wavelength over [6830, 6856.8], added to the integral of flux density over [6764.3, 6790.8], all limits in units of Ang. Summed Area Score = 548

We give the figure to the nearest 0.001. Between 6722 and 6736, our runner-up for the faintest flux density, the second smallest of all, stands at 11.080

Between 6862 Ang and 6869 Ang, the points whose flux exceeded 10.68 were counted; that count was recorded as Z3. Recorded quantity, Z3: 1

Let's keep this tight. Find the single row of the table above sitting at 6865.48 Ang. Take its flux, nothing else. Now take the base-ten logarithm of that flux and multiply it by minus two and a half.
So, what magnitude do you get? -2.48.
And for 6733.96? -2.70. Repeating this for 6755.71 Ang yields -2.40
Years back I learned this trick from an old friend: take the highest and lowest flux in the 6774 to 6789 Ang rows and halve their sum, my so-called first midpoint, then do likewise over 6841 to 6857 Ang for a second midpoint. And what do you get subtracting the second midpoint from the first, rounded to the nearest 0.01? -0.22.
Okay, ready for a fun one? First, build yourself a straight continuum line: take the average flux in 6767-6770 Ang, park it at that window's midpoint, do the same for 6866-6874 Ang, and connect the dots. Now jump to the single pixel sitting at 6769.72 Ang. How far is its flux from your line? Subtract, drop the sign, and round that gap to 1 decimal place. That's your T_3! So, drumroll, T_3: 0.0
